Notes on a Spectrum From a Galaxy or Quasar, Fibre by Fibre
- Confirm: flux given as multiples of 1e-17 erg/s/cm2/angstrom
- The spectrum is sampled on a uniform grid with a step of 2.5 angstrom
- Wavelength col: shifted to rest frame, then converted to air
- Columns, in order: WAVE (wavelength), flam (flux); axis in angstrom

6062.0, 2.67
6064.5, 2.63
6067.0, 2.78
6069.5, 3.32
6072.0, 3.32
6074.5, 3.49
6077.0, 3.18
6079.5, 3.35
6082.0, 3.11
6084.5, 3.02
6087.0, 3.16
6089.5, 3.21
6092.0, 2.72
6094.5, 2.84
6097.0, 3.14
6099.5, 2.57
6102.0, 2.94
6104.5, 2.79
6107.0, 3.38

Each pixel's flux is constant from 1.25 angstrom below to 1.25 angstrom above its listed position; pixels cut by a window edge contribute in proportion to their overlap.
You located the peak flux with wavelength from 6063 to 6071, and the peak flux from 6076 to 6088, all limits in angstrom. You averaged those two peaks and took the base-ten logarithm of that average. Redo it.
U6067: 0.523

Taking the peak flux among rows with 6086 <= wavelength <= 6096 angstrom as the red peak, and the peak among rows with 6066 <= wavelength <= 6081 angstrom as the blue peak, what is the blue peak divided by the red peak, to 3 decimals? 1.087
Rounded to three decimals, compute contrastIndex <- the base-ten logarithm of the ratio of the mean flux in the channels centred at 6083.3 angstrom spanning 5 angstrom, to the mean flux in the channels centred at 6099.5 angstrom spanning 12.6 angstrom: 0.031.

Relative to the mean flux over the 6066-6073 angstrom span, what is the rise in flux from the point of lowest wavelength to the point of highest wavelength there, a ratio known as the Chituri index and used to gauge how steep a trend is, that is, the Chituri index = 0.17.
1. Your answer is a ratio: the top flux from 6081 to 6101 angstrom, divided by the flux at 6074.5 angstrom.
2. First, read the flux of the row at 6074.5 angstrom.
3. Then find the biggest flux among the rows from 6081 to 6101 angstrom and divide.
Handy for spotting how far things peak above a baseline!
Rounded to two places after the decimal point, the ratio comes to 0.92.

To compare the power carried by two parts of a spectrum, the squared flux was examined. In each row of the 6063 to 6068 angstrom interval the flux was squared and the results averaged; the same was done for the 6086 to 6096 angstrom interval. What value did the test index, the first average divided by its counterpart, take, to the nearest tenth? 0.8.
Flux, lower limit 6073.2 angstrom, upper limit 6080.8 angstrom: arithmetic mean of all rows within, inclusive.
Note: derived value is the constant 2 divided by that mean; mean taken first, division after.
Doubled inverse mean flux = 0.60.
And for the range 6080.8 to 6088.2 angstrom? 0.65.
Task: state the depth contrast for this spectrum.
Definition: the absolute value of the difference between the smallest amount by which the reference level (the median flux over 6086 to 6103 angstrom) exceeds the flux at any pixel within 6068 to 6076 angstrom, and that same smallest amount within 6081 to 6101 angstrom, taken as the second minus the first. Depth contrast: 0.28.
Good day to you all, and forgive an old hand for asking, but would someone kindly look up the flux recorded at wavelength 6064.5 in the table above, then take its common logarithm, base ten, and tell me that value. 0.420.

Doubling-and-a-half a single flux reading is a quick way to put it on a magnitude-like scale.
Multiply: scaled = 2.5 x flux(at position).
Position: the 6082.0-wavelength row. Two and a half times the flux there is 7.8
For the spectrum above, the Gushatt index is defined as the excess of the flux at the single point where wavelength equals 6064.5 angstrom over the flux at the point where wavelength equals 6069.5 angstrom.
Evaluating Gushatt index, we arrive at -0.7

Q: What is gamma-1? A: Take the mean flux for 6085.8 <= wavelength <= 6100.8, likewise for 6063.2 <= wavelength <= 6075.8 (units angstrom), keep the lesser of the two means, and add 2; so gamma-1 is 4.94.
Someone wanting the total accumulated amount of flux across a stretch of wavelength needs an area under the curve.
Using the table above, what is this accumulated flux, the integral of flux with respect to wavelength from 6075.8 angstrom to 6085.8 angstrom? 31.6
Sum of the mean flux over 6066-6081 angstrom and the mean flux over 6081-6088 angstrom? 6.34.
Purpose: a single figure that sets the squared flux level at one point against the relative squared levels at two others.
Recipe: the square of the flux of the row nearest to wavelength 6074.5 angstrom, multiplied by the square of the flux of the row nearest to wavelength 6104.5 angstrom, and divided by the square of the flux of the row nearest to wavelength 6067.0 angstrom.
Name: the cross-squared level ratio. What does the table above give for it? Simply 12.3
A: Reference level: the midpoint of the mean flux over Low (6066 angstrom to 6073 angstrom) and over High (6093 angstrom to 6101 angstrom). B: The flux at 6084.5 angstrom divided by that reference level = 1.01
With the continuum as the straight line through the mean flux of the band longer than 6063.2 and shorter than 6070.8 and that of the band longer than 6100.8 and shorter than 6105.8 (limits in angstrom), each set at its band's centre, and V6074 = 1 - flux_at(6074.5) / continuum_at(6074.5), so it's -0.20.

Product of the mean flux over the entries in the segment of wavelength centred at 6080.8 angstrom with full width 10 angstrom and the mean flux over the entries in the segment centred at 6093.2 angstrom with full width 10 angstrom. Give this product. 9.42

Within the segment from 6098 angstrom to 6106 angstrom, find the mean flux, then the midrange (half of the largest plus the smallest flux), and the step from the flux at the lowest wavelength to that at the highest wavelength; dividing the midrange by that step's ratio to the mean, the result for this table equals 35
